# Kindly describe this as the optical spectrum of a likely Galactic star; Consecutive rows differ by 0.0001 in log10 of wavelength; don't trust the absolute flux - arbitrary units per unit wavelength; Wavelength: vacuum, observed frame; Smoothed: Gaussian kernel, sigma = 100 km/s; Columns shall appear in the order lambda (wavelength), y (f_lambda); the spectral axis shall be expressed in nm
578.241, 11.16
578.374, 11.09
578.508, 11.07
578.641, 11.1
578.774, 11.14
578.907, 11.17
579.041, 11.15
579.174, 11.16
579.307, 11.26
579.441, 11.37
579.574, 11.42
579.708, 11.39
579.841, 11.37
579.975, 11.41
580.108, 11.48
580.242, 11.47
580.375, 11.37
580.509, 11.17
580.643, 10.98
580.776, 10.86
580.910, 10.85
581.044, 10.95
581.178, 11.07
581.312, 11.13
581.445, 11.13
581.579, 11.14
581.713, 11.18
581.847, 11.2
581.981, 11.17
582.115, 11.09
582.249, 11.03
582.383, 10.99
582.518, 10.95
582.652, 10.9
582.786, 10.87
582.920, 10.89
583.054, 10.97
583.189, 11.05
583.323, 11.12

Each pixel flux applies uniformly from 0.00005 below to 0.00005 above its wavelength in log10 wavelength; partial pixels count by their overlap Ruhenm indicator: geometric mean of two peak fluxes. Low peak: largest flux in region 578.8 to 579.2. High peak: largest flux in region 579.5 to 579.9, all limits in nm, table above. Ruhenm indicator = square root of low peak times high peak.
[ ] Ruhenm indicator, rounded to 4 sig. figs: 11.29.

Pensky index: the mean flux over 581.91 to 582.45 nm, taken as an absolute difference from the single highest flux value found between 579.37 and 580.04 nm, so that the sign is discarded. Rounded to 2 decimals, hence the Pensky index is 0.35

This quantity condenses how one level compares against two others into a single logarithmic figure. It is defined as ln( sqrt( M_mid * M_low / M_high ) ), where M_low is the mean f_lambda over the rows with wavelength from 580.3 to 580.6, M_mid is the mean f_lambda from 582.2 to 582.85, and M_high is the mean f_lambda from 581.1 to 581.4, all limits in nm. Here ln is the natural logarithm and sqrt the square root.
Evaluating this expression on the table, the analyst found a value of 1.20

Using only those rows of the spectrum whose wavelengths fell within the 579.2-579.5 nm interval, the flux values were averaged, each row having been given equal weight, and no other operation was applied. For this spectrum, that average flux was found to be 11.3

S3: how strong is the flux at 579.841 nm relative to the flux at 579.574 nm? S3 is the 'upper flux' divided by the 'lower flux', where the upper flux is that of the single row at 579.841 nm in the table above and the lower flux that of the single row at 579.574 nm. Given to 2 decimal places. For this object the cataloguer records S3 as 1.00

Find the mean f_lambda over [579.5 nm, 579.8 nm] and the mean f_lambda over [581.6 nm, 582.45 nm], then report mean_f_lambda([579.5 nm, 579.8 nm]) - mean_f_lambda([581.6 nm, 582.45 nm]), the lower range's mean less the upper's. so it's 0.30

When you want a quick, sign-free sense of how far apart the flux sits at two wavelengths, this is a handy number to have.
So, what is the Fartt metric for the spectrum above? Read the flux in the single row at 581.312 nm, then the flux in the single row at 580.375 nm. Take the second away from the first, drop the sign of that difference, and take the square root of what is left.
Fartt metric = 0.49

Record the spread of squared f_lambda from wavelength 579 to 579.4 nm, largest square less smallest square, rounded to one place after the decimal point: 2.5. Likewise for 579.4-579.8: 1.1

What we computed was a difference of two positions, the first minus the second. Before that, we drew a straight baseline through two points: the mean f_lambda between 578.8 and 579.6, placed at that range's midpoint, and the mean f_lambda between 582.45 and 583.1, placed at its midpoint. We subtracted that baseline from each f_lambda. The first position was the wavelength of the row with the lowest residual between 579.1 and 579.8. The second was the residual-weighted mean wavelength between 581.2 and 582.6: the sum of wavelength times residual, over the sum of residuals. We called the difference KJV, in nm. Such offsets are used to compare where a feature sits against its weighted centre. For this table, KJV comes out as -2.65 nm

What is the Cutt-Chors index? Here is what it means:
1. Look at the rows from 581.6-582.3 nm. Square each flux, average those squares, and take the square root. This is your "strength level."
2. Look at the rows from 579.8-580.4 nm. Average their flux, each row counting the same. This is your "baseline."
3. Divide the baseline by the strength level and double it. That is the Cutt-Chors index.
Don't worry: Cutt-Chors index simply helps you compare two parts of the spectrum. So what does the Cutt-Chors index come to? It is 2.05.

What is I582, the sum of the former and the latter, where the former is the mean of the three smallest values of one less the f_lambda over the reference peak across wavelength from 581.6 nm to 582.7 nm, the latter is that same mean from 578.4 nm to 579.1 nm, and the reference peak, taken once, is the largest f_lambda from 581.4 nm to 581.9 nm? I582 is 0.006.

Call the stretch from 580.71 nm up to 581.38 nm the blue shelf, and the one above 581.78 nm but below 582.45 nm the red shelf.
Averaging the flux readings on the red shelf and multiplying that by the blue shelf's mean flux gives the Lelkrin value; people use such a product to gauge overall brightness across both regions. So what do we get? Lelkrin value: 122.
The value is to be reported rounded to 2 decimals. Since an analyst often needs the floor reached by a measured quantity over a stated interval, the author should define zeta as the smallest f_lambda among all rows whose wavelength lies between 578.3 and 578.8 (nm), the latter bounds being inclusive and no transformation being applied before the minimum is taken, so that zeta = 11.07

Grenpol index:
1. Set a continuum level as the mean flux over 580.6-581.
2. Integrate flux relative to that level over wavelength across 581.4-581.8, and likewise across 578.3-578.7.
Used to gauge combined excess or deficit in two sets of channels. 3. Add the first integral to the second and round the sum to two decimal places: 0.18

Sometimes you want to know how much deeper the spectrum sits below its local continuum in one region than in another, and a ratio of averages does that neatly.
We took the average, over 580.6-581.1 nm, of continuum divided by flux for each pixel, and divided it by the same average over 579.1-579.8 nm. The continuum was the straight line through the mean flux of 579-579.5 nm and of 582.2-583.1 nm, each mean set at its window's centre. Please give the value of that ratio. 1.03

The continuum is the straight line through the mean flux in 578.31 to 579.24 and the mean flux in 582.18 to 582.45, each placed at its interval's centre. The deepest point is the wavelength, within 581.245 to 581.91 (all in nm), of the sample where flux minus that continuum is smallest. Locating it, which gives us 581.312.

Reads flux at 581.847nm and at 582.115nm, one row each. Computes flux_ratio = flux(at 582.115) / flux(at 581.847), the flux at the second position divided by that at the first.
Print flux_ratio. 0.99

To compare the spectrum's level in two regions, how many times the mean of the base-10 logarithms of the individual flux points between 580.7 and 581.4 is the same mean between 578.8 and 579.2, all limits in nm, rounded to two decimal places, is 0.99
